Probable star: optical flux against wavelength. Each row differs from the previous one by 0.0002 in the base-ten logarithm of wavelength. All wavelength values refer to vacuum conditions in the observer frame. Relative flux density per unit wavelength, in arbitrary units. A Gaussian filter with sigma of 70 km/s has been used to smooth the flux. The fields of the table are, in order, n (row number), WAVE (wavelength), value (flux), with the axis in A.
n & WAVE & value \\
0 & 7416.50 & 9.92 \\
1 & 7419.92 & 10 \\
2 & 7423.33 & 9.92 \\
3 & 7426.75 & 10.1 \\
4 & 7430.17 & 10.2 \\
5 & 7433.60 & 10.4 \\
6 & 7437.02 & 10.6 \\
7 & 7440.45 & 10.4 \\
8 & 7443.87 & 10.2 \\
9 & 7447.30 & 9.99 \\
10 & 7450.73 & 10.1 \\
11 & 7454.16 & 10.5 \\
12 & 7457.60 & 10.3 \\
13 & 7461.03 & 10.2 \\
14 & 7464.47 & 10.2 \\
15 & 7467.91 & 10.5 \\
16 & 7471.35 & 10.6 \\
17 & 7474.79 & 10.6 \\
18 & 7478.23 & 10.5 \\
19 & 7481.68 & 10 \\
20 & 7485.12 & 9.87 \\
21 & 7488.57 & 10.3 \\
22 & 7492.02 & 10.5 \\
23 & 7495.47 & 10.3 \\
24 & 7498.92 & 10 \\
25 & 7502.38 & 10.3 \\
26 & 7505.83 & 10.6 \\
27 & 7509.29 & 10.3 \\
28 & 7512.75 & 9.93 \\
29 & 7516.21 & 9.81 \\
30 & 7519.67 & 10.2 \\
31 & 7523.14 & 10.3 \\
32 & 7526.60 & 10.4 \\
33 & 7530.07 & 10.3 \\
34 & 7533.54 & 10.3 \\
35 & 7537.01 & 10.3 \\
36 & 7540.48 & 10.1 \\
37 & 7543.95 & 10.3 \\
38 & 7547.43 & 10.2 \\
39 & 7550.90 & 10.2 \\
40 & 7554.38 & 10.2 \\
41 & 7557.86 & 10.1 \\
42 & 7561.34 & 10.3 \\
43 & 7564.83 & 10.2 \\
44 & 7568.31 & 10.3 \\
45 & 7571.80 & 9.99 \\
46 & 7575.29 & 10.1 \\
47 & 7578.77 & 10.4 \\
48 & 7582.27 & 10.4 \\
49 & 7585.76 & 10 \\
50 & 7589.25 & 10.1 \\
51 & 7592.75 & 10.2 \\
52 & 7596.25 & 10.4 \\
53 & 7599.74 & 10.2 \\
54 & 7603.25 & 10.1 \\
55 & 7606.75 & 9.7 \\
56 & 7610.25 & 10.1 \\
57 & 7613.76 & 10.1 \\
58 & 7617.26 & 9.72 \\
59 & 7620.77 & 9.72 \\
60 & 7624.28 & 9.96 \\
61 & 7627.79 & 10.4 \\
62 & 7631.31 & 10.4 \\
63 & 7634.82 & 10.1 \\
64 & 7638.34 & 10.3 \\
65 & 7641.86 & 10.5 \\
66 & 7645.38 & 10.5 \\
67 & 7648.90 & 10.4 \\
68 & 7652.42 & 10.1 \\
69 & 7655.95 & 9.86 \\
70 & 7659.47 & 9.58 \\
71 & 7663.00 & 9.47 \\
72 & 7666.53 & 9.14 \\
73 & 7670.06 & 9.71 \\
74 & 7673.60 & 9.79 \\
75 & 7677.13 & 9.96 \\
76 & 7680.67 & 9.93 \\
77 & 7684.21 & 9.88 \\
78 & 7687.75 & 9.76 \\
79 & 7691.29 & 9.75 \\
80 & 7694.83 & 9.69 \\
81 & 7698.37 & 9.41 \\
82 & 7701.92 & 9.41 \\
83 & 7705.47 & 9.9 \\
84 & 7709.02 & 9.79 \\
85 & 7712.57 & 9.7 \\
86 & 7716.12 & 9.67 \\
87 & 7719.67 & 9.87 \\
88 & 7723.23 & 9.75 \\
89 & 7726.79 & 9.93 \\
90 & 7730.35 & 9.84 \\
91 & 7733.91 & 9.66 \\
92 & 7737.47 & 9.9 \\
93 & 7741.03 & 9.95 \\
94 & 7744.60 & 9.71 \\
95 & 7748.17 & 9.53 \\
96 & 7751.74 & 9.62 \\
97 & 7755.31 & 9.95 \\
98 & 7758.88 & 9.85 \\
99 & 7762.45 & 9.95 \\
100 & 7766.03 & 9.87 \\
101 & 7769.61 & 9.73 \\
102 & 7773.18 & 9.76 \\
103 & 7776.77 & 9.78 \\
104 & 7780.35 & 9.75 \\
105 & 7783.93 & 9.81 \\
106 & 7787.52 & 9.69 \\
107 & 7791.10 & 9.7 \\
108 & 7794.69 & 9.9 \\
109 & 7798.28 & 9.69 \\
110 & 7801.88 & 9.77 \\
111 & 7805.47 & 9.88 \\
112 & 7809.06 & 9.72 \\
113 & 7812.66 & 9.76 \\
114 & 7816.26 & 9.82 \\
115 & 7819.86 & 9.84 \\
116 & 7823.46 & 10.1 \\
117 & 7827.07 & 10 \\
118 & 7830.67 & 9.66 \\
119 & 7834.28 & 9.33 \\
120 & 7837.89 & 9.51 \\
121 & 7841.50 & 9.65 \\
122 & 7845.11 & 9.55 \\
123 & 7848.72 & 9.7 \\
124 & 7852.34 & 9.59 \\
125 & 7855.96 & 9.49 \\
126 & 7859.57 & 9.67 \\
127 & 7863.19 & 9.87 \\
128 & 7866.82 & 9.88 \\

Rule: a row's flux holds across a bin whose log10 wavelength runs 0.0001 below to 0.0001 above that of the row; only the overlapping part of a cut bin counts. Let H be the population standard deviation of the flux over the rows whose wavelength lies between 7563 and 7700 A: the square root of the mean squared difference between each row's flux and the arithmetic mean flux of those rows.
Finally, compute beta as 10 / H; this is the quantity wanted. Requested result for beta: 31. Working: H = 0.32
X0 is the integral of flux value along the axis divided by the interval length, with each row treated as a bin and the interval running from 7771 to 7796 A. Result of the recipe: 9.8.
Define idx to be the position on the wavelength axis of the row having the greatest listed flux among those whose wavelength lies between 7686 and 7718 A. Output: 7705.47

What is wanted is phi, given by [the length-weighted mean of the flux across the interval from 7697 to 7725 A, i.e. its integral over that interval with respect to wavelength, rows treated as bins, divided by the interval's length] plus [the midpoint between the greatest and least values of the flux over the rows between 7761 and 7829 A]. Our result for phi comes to 19.6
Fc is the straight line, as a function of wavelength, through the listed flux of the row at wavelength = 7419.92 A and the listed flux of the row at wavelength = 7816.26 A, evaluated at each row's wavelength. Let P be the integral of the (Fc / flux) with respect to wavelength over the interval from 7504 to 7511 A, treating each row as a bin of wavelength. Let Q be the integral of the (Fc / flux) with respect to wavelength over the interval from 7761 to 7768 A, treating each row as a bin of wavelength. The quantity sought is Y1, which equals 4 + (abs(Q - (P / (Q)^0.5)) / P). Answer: 4.66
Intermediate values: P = 6.68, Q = 6.95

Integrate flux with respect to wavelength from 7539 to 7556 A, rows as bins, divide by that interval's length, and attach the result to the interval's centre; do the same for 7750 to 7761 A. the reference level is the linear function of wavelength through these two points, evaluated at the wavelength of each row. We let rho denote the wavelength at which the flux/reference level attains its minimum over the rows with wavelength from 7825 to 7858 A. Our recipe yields 7834.28 A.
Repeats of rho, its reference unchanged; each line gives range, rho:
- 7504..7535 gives 7516.21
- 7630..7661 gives 7659.47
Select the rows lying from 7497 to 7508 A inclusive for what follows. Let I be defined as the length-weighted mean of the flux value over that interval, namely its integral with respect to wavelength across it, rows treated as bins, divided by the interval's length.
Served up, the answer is 10.3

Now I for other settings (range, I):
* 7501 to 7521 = 10.2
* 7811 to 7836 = 9.8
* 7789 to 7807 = 9.8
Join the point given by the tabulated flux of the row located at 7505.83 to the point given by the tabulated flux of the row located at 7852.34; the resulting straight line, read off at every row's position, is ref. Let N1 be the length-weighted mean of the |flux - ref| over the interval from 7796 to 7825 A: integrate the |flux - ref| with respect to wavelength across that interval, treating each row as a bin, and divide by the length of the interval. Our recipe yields 0.12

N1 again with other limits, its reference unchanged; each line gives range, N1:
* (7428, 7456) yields 0.49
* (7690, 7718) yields 0.36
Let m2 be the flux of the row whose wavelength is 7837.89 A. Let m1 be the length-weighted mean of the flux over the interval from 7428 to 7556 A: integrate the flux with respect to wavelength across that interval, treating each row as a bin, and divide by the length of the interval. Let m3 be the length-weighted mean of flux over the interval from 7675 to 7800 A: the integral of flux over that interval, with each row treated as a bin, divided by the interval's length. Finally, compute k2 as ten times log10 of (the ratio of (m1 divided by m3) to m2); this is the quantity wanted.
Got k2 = -9.57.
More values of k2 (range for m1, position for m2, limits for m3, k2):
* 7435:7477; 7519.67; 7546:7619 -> -10.00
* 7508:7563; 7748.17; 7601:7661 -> -9.74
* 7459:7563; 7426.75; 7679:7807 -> -9.83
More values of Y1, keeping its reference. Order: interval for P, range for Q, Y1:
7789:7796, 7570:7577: 4.60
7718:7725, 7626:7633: 4.56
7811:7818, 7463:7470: 4.57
